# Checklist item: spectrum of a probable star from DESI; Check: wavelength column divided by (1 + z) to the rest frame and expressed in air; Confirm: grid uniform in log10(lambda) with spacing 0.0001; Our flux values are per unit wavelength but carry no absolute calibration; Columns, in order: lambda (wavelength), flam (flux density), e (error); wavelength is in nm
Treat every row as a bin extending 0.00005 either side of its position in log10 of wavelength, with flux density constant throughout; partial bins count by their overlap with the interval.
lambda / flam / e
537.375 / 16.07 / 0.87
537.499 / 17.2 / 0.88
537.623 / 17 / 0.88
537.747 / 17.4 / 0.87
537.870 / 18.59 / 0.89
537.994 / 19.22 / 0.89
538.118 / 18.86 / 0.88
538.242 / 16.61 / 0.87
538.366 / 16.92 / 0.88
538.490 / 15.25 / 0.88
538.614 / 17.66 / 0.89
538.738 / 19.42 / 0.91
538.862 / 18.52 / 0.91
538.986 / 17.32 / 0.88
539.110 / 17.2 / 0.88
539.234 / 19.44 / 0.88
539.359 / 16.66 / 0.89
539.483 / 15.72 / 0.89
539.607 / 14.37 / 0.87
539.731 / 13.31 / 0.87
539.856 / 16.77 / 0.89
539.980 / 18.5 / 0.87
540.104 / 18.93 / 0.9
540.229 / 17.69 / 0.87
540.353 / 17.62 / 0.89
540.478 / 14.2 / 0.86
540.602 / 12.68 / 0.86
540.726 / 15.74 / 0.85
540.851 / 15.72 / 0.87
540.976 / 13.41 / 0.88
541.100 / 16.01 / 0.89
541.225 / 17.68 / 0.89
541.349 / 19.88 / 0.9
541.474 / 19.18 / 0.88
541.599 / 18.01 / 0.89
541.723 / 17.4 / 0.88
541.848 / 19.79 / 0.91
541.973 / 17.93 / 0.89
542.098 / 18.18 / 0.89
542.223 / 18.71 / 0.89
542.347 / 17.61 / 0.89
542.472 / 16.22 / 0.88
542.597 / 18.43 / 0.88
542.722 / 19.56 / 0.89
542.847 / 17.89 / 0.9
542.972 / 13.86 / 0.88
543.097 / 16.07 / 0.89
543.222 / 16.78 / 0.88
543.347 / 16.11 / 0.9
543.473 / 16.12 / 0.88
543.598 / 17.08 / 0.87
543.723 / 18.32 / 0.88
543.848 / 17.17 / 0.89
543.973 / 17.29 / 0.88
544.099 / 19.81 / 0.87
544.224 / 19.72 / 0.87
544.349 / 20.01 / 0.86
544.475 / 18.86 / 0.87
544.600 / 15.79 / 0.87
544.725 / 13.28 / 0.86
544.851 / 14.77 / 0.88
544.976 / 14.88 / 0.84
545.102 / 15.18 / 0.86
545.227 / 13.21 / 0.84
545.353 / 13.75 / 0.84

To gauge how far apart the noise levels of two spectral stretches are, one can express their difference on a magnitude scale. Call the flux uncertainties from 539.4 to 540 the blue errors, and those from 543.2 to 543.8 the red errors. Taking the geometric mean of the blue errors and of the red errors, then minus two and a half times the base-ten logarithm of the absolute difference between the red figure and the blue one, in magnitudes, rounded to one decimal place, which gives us 6.0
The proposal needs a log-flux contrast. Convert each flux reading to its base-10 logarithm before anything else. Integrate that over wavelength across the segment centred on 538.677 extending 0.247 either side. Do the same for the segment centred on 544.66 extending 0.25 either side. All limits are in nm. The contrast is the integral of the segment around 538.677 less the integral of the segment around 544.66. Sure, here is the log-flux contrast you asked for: 0.021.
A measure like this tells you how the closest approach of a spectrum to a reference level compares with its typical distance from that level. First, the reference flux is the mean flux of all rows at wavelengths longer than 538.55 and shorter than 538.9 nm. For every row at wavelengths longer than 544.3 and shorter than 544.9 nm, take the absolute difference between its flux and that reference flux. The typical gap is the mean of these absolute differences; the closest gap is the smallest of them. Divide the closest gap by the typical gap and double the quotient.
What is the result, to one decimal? 0.2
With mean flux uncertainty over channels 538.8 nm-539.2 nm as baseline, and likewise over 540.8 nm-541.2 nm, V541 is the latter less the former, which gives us -0.010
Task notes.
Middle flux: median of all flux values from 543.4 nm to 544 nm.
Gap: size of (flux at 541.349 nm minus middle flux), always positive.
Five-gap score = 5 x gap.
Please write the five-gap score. 14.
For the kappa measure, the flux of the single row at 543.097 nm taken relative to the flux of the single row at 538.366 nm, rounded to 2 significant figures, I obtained 0.95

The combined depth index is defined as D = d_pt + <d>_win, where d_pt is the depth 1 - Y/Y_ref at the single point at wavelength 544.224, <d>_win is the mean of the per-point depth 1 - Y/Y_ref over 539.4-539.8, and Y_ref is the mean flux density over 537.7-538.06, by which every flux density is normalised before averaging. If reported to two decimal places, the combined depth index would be 0.14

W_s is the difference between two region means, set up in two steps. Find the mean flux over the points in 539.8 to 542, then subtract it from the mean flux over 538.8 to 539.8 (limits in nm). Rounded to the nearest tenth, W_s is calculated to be -0.5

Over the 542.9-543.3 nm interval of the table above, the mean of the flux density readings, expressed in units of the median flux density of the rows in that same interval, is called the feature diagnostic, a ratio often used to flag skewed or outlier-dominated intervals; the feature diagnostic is 0.97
